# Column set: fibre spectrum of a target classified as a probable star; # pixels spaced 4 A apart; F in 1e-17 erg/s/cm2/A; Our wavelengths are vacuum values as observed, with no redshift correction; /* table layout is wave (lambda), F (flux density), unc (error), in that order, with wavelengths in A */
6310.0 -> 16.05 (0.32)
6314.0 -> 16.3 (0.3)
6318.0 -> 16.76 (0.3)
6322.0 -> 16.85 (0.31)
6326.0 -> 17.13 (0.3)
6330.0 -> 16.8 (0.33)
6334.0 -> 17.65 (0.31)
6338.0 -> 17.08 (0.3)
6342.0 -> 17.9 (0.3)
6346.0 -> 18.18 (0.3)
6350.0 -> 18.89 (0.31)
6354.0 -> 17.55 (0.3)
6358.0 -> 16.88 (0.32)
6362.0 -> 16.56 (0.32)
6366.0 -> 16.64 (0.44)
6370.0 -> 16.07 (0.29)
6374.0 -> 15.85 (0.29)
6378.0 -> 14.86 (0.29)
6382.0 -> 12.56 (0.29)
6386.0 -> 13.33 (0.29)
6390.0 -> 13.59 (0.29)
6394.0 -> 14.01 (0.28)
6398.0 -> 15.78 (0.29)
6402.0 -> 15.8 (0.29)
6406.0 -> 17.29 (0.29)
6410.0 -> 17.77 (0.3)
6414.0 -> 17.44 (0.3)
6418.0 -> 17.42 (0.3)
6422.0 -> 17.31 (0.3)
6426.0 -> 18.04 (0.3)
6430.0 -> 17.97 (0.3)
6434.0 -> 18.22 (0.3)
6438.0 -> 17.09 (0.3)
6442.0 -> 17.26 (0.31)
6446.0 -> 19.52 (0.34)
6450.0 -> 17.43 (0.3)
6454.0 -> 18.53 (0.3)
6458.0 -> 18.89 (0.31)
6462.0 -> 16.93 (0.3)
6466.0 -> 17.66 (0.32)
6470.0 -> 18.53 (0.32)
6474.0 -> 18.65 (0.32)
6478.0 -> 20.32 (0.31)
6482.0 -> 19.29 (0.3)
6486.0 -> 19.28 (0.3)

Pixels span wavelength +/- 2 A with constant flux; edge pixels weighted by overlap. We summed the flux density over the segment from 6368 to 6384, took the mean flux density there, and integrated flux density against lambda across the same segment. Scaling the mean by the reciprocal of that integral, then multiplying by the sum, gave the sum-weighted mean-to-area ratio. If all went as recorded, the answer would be 3.71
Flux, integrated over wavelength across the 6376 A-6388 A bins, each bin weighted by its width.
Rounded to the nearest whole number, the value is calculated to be 163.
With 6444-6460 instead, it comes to 297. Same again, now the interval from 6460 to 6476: 287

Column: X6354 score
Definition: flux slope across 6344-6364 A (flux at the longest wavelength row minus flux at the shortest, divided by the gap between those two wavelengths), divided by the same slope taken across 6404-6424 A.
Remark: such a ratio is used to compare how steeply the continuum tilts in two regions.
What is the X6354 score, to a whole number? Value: -81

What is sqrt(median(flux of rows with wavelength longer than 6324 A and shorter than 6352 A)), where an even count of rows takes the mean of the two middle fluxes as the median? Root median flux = 4.20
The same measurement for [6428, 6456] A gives 4.24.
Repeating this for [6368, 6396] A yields 3.74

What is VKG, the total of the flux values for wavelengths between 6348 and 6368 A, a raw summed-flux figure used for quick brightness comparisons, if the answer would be 87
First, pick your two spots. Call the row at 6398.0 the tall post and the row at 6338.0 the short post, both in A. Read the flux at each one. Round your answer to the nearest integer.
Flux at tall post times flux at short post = 270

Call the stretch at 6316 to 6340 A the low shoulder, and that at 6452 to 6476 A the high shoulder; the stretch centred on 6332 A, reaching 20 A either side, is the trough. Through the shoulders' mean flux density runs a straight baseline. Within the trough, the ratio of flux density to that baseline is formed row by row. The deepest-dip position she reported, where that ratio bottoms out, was 6314.0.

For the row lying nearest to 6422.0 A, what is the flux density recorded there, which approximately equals 17.31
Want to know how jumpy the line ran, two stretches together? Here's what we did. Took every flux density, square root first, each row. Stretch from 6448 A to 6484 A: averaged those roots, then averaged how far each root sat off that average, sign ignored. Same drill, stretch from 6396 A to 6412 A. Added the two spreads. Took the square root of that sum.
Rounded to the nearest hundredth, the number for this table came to 0.44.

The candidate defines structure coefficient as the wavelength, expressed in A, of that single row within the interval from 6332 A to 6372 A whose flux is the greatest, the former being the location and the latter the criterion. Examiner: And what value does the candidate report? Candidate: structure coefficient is 6350.0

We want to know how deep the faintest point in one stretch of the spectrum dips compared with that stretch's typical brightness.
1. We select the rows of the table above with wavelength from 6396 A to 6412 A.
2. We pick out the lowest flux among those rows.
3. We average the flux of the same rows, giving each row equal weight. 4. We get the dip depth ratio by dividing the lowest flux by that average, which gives 0.947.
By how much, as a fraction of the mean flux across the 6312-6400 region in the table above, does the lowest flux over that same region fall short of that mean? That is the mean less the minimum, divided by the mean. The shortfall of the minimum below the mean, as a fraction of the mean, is 0.23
